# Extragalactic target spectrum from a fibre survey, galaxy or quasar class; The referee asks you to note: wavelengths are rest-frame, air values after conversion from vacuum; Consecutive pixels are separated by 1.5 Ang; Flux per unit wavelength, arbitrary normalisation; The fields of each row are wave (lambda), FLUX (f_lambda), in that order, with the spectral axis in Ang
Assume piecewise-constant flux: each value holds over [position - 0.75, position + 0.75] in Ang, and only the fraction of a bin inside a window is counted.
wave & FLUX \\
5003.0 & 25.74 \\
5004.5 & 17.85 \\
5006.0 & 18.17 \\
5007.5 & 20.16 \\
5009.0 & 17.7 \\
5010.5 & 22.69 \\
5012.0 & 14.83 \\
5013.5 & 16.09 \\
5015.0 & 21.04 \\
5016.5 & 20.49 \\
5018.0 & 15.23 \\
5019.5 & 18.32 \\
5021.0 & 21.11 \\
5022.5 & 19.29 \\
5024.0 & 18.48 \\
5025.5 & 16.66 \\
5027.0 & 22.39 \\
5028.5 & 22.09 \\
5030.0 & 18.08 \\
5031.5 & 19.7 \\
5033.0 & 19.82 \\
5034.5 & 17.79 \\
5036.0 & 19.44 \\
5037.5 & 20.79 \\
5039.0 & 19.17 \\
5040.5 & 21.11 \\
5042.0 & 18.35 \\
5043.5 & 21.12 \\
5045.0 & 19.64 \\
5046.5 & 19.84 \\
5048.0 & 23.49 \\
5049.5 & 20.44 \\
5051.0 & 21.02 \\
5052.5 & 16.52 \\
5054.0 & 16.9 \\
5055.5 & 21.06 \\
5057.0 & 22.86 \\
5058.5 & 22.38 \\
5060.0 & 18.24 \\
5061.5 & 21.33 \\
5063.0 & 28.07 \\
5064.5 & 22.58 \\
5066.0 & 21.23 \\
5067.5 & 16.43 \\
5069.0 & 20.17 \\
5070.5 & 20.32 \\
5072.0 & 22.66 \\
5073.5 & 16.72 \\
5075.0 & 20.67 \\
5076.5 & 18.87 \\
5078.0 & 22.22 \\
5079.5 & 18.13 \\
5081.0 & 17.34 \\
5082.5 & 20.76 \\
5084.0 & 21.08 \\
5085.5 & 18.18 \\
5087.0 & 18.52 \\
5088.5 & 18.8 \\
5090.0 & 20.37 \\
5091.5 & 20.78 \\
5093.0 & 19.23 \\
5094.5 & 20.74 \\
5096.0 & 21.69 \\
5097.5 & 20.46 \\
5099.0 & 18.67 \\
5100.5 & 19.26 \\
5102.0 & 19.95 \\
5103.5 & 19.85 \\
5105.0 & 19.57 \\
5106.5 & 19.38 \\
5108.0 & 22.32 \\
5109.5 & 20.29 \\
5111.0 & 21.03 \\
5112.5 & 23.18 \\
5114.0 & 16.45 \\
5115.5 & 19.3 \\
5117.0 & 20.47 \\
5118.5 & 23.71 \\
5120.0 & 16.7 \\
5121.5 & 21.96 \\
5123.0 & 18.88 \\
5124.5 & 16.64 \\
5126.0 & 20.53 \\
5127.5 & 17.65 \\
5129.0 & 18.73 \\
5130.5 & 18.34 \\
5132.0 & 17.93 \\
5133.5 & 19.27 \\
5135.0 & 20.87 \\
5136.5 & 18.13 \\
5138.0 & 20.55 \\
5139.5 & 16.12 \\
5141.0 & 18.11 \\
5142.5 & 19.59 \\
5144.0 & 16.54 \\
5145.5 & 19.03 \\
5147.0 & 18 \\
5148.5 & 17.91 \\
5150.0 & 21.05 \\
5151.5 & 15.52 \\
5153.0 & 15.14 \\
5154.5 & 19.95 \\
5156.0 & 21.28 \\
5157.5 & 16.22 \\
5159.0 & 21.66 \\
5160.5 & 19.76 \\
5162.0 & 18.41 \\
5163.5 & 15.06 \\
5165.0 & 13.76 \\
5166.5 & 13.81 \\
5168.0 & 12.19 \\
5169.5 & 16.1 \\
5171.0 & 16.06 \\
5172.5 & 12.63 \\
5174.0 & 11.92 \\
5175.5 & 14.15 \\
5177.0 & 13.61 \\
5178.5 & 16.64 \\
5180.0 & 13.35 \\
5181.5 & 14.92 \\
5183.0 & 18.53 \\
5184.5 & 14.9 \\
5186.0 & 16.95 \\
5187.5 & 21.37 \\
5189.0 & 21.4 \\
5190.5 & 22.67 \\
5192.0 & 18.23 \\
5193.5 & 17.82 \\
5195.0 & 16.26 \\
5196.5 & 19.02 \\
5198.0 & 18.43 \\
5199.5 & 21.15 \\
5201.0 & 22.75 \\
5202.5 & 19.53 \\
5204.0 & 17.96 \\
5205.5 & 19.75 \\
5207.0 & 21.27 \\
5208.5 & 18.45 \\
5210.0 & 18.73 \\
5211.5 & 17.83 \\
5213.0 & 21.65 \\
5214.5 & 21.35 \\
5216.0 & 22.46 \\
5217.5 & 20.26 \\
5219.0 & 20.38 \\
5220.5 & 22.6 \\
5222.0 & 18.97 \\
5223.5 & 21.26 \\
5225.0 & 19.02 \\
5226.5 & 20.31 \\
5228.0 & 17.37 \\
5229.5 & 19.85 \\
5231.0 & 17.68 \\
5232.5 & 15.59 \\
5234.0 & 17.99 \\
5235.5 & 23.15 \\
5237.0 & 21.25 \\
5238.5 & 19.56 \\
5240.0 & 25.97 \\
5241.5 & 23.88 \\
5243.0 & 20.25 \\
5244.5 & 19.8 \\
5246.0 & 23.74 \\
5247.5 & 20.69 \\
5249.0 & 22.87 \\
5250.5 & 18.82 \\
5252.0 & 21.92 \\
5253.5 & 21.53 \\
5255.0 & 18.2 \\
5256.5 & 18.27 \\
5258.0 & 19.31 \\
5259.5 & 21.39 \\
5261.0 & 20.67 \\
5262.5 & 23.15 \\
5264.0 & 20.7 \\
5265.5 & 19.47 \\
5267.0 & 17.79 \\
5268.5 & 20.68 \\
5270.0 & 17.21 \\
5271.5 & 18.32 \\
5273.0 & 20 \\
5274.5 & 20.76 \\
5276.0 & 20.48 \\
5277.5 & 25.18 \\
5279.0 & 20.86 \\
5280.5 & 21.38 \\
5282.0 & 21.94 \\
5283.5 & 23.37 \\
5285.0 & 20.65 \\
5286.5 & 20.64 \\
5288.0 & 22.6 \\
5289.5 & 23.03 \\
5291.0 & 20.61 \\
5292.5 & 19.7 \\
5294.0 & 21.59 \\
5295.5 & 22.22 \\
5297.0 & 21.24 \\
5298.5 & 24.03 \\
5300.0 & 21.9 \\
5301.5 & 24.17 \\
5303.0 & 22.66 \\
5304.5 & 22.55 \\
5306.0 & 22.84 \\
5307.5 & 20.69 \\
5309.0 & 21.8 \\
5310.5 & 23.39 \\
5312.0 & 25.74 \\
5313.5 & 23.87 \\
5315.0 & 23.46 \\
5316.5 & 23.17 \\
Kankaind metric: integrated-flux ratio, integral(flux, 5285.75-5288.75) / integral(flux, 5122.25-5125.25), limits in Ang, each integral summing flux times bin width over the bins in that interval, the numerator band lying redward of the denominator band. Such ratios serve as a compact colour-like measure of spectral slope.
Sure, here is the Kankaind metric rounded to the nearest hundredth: 1.22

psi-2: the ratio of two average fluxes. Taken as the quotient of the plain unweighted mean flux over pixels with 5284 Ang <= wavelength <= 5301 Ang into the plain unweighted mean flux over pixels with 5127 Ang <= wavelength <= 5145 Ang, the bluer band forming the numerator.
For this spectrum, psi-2 0.85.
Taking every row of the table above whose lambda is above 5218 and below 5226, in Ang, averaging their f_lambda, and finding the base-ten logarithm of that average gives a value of 1.31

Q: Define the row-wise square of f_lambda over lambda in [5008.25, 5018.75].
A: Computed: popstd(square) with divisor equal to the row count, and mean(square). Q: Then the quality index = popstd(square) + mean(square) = 450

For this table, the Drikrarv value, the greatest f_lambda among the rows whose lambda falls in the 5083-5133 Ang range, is 23.71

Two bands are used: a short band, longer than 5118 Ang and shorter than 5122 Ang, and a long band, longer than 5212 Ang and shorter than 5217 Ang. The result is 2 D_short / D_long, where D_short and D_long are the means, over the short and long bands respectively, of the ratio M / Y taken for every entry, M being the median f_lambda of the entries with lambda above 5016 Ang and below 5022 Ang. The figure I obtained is 2.1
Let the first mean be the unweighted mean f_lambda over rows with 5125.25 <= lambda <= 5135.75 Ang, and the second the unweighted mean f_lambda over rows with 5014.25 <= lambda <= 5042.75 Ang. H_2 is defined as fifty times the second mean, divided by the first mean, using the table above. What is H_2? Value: 51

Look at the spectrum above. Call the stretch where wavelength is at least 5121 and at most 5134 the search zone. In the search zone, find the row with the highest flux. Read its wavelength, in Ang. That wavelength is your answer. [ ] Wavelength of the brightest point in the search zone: 5121.5 Ang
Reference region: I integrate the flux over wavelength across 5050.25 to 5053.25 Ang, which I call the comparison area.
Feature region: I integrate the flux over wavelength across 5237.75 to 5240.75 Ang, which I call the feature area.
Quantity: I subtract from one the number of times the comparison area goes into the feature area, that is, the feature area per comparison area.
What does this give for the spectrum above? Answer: -0.21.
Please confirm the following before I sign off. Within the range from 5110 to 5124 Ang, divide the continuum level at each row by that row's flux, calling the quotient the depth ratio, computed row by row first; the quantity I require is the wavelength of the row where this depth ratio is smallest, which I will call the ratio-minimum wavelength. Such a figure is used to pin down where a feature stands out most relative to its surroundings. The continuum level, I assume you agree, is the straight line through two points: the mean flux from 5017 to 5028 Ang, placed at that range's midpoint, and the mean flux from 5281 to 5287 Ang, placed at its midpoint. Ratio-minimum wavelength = 5118.5 Ang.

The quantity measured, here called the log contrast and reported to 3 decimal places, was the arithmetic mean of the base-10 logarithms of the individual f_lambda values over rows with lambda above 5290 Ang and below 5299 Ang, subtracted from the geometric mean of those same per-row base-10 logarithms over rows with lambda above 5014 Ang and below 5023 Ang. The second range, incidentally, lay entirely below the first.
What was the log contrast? -0.052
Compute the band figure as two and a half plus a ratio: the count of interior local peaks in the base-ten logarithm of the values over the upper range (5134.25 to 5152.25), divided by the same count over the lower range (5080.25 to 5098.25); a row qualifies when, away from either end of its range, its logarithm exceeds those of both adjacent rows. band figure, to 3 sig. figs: 3.83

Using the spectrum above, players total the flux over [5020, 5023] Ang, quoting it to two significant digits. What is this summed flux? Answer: 40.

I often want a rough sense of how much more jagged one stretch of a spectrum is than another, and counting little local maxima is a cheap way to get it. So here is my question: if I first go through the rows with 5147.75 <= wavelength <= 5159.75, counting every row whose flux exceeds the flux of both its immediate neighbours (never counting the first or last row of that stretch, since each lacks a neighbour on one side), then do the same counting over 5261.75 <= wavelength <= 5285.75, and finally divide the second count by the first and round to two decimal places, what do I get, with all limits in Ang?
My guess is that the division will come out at 2.00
